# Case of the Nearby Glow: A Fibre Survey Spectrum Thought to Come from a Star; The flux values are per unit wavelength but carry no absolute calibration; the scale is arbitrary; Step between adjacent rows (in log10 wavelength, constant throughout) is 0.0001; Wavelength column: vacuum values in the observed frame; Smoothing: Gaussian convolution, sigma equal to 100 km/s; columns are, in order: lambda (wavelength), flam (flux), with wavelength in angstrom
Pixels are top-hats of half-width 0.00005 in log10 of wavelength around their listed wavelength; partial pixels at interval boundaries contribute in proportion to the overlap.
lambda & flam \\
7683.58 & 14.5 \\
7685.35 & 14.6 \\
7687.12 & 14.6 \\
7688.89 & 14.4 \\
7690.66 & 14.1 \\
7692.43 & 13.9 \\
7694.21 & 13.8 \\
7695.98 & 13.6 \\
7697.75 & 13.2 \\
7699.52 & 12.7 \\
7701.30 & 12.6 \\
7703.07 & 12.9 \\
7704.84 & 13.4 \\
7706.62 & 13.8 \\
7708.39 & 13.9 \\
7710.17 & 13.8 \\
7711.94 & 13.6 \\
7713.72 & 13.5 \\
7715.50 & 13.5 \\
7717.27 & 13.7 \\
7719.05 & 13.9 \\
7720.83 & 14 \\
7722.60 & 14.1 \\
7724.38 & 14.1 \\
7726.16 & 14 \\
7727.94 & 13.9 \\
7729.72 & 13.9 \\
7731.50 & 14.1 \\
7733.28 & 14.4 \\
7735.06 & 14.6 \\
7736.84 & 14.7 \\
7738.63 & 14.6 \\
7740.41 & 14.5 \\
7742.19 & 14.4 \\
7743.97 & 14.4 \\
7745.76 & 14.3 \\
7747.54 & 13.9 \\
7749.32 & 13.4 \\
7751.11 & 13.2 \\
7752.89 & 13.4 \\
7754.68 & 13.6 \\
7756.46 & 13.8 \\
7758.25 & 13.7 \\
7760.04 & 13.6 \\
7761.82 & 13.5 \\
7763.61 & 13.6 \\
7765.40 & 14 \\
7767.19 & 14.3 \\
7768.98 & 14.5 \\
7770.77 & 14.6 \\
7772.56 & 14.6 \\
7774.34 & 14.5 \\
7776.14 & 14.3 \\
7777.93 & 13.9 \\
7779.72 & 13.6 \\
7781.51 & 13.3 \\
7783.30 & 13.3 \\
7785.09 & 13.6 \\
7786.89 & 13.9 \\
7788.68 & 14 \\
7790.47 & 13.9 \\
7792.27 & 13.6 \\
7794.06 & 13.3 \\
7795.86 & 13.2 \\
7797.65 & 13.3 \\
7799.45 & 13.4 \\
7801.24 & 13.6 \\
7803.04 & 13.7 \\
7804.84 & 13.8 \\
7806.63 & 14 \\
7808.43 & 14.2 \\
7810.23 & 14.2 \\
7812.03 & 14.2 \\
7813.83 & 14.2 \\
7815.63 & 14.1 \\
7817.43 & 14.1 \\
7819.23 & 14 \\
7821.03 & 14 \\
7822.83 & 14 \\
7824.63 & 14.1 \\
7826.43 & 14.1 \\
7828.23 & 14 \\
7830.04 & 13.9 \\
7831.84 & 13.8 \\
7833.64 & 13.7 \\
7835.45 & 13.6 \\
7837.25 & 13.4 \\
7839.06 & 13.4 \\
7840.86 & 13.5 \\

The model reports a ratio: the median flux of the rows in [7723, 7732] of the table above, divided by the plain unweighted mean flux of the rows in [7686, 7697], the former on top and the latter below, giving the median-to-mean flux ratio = 0.995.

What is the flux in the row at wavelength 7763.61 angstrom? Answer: 13.6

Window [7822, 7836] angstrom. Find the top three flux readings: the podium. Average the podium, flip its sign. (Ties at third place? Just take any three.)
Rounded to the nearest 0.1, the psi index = -14.1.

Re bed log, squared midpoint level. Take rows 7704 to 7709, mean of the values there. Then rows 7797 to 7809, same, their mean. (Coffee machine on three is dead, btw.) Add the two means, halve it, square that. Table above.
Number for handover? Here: 188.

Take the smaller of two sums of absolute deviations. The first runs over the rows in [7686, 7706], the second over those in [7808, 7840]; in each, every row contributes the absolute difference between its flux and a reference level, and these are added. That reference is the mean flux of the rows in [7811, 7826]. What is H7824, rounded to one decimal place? 3.6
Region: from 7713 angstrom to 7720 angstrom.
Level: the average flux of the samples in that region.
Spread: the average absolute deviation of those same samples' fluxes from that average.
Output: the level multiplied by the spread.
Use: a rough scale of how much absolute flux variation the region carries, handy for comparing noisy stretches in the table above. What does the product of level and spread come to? 2.0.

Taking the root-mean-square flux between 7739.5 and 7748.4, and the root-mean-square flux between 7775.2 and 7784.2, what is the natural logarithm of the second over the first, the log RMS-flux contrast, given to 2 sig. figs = -0.044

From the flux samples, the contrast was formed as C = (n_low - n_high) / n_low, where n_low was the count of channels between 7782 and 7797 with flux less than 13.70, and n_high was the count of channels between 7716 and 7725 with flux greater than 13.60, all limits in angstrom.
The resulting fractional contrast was 0.0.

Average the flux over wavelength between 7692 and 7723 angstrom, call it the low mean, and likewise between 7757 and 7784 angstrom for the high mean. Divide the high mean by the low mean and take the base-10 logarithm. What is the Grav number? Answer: 0.013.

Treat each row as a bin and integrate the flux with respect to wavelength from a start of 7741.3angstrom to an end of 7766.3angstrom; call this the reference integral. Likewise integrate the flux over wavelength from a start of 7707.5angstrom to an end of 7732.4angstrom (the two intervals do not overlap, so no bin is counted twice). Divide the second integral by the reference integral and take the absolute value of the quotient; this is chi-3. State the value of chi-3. 1.002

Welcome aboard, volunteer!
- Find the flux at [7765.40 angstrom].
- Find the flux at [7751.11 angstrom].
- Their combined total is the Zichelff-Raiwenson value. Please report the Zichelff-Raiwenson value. 27.2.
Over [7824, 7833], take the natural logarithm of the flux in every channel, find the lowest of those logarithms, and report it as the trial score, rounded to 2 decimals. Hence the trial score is 2.62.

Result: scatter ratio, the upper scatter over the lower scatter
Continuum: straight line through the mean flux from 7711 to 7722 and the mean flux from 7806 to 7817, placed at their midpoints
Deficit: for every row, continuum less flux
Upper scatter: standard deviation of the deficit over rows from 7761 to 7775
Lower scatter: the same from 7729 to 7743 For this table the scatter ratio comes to 1.7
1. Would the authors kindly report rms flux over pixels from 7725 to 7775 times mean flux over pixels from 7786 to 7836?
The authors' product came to 195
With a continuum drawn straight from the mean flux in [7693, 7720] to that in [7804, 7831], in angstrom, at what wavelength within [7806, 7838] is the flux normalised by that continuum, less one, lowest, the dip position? 7837.25 angstrom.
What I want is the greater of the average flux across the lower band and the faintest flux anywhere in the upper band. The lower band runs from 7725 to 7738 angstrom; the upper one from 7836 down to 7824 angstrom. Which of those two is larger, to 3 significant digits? 14.2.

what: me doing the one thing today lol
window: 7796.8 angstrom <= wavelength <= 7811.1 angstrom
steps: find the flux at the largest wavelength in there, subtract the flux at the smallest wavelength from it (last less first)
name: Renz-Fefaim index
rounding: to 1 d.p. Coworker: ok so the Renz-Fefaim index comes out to 0.9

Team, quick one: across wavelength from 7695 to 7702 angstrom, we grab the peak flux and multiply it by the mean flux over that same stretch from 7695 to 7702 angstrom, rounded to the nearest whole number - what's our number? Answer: 177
